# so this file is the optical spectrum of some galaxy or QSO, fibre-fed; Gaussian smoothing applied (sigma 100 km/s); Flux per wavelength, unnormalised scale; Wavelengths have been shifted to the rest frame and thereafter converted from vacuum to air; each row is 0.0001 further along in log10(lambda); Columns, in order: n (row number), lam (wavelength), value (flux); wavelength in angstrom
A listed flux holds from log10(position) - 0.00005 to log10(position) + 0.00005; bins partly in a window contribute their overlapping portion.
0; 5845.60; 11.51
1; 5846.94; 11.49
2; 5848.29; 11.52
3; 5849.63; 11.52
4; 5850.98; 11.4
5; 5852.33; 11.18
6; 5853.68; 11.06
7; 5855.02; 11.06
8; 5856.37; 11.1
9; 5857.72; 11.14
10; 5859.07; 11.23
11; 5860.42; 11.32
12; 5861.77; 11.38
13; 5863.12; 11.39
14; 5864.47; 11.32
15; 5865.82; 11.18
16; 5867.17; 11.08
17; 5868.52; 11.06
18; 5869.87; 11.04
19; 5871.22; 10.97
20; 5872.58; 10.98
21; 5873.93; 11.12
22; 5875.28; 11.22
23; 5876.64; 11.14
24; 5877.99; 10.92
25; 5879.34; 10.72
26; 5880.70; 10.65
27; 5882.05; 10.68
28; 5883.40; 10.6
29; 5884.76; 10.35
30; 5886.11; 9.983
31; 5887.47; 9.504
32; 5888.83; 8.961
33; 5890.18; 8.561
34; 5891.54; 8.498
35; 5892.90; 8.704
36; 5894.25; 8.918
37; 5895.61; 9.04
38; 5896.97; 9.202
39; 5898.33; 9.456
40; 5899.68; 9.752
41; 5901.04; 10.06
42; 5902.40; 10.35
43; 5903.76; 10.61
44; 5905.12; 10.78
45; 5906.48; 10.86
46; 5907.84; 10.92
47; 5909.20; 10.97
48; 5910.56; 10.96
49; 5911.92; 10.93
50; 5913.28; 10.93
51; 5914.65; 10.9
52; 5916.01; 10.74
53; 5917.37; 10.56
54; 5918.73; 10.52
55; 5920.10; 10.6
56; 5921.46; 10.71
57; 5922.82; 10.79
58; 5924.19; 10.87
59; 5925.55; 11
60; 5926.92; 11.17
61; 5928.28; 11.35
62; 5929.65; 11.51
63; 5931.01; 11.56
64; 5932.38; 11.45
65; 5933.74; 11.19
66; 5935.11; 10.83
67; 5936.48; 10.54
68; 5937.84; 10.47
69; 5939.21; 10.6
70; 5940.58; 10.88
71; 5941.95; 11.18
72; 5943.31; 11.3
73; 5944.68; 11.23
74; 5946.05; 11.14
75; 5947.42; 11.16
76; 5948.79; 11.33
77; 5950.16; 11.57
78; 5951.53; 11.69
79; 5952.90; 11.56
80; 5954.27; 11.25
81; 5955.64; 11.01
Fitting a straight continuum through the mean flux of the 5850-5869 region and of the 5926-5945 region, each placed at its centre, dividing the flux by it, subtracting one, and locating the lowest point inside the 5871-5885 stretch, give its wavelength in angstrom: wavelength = 5884.76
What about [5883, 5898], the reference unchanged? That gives 5891.54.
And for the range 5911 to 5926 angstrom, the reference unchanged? 5918.73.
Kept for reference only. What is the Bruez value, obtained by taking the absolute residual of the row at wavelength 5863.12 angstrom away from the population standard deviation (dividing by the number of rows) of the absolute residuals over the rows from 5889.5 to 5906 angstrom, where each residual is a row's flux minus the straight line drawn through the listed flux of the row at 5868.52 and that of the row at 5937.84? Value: 0.52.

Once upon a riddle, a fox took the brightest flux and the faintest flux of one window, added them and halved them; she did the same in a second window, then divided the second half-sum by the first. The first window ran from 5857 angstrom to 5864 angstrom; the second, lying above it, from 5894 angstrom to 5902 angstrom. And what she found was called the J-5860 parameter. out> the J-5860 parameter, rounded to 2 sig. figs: 0.84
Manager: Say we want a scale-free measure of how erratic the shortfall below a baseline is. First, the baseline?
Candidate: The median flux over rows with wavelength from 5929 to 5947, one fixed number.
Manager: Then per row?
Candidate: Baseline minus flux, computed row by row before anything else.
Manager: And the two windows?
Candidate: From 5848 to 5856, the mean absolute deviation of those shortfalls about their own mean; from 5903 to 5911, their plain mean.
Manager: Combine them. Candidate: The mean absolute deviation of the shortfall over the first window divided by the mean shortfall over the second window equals 0.6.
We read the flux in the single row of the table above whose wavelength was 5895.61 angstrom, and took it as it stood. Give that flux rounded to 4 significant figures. 9.040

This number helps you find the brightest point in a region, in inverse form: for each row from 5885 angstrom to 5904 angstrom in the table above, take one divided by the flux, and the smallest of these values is 0.094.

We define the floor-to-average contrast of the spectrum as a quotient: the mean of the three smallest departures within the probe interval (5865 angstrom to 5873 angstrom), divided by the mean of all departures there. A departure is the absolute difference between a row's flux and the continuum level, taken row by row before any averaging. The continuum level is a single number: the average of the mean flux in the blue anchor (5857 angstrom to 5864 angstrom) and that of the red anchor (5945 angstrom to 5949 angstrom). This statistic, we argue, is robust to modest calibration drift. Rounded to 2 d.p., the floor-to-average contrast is 0.72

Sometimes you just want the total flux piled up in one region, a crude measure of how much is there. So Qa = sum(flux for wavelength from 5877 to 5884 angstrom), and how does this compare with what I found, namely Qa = 54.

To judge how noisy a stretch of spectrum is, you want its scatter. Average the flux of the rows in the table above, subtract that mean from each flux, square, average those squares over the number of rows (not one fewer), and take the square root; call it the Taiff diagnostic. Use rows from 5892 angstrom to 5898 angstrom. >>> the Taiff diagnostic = 0.182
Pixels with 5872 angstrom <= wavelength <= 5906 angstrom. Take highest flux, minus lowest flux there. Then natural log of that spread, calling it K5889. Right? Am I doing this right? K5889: 1.0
